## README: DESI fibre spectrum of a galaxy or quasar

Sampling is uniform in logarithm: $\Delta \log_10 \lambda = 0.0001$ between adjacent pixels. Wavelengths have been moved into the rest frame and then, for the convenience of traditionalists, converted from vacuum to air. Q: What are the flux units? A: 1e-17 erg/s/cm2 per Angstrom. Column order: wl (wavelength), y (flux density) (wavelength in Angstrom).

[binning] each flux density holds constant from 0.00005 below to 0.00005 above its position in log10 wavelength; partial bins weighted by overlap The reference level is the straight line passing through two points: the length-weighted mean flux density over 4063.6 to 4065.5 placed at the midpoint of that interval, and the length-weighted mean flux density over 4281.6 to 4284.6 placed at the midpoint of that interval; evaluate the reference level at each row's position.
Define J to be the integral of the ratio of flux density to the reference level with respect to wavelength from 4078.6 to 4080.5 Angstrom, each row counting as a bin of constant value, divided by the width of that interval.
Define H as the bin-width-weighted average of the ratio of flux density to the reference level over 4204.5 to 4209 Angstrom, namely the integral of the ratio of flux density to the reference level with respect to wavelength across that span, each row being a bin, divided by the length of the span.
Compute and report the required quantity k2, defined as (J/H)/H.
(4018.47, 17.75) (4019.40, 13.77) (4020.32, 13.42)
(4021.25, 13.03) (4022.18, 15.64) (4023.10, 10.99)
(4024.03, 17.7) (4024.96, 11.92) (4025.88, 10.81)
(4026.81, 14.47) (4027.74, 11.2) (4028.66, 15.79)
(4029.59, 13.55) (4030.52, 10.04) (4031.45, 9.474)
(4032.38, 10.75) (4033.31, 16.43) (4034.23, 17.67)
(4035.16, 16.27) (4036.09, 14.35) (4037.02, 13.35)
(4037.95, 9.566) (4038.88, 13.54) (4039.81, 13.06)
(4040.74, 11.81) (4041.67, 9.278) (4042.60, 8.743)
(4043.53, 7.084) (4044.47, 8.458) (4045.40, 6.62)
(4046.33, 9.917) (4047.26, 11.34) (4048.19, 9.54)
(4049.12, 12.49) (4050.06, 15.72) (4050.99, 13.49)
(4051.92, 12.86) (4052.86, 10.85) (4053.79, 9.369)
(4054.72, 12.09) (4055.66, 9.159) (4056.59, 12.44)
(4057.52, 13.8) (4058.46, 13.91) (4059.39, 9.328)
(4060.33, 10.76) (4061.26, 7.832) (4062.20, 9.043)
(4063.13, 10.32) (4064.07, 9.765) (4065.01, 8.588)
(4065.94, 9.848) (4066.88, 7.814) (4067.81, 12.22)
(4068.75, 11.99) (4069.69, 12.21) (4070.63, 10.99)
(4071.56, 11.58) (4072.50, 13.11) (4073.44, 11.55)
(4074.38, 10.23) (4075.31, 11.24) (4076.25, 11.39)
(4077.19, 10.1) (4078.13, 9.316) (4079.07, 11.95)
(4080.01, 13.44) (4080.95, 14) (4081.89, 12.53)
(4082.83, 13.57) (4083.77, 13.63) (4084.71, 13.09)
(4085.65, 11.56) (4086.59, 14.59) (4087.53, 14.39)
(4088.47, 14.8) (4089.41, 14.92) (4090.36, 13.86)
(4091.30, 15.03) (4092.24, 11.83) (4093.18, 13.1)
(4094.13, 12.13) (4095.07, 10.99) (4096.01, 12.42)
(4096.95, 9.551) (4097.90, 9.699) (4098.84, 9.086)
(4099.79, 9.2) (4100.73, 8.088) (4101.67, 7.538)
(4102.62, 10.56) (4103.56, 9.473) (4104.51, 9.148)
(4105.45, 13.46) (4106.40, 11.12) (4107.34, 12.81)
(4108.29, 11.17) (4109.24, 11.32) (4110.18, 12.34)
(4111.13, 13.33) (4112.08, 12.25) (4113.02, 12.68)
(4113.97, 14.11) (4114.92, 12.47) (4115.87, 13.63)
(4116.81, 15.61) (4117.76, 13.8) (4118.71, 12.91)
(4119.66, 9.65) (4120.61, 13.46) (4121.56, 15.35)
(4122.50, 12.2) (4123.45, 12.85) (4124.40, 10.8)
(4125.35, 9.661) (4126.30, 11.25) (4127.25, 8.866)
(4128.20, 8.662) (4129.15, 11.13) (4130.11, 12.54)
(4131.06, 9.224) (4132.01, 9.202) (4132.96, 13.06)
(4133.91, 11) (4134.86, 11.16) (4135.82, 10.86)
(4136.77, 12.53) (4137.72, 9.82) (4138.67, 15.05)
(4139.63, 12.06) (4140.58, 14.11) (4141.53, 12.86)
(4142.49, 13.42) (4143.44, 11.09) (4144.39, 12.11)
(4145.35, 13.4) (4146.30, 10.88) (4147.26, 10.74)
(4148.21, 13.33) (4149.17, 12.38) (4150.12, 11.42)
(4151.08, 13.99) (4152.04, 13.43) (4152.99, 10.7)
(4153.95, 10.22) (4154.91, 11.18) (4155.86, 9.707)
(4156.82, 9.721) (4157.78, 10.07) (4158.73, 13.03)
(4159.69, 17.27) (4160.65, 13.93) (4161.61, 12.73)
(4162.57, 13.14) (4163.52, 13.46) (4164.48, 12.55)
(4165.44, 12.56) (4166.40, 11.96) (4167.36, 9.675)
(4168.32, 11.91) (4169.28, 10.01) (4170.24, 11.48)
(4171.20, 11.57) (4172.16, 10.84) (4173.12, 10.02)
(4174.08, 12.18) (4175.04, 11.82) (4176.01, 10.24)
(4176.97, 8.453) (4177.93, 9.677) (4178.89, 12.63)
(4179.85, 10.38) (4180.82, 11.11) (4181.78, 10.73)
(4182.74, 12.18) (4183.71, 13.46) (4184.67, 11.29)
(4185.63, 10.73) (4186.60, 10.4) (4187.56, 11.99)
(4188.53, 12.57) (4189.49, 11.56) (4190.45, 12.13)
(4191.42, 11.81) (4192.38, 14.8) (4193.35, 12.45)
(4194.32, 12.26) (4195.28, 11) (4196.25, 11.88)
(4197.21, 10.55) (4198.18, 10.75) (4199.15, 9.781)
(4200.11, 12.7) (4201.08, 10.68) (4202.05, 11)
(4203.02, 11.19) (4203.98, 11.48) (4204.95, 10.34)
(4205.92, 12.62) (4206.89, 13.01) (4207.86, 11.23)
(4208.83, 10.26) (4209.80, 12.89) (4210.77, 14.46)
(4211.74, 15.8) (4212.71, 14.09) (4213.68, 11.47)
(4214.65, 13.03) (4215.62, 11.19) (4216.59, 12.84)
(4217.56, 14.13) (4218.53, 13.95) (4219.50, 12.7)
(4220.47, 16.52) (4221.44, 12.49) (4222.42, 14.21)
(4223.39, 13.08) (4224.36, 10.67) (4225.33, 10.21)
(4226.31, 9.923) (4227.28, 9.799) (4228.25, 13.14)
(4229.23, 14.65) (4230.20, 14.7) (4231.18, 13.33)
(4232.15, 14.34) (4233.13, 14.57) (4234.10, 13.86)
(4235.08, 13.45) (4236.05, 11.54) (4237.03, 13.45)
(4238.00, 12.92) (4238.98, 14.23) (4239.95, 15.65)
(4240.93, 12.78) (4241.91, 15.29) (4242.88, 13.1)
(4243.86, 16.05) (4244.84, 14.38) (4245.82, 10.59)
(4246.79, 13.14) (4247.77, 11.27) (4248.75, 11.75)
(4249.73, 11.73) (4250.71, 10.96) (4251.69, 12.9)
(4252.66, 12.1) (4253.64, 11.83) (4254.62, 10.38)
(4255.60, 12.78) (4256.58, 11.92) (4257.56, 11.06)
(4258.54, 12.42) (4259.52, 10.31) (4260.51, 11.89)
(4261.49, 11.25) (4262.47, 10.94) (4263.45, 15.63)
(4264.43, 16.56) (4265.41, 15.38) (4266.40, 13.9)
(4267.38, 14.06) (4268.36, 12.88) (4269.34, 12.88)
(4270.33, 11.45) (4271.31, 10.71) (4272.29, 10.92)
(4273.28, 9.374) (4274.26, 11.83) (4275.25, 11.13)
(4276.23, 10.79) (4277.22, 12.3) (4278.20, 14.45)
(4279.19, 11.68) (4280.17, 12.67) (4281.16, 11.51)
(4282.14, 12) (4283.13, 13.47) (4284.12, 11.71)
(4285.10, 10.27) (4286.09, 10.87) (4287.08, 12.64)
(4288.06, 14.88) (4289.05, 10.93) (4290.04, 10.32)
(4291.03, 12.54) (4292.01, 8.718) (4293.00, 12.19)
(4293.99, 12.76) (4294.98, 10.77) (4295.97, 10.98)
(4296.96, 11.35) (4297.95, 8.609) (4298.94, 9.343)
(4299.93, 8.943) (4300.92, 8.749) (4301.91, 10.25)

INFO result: 1.3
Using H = 1.03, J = 1.4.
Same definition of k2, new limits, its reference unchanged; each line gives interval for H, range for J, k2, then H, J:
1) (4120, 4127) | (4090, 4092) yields 1.0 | 1.20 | 1.5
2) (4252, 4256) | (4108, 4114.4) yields 1.3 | 0.99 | 1.3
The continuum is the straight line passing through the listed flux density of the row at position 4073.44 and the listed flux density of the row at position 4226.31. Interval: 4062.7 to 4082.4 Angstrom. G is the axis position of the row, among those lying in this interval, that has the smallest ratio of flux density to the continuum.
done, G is 4066.88 Angstrom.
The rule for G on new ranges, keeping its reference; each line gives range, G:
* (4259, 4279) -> 4273.28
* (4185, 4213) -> 4199.15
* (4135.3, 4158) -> 4137.72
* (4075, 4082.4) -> 4078.13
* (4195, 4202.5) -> 4199.15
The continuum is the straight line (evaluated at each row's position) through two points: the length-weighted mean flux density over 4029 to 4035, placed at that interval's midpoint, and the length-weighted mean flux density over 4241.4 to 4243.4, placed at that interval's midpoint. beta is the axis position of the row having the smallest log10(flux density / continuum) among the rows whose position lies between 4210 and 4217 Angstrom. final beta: 4215.62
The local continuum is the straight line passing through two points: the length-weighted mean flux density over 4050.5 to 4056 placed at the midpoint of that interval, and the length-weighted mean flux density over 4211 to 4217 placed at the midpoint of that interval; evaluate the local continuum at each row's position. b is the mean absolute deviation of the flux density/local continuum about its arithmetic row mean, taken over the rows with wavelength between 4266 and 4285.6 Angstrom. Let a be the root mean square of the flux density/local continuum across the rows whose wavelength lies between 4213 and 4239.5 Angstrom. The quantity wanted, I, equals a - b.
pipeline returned 0.91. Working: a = 0.985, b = 0.08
